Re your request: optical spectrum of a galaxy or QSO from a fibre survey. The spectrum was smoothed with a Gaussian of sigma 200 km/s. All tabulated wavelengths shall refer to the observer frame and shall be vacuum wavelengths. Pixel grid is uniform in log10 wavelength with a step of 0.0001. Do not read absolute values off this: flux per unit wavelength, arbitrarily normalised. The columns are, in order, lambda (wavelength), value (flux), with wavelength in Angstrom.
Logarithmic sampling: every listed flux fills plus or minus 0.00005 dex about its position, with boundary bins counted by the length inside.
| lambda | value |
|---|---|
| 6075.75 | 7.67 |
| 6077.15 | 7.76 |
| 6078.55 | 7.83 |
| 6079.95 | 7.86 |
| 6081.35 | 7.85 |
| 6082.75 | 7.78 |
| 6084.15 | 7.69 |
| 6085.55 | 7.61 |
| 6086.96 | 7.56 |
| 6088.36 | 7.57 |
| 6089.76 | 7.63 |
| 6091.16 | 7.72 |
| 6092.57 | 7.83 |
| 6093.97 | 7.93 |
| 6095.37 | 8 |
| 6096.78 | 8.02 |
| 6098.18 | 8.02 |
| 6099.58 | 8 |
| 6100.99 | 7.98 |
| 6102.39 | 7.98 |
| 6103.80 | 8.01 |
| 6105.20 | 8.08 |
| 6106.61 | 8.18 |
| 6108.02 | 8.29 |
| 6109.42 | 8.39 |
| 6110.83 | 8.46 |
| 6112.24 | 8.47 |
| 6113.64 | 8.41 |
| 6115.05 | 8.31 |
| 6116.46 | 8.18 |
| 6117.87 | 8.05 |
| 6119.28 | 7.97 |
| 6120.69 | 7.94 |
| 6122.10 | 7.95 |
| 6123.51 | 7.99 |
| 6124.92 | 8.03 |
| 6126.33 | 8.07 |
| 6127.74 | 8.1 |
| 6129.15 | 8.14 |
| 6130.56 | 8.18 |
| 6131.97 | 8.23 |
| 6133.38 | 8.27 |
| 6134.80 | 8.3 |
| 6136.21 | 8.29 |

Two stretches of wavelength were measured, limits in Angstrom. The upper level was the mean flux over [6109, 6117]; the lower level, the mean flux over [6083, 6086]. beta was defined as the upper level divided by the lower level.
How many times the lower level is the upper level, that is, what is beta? 1.09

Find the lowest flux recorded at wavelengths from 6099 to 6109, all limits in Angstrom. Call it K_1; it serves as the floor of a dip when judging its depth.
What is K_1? 7.98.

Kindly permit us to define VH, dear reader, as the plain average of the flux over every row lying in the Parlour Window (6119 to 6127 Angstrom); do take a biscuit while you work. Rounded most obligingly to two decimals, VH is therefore 7.99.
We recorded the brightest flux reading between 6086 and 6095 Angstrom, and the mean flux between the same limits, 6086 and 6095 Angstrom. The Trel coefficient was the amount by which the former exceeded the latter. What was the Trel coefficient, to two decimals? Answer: 0.22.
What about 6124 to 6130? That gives 0.05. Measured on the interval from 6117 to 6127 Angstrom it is 0.07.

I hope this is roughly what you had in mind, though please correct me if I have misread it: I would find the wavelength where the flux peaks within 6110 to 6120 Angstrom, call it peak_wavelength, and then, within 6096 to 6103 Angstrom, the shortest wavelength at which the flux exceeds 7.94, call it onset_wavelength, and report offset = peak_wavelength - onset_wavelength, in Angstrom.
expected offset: 15.5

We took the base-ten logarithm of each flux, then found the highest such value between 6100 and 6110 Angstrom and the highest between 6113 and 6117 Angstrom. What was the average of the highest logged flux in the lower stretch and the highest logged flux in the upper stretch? 0.924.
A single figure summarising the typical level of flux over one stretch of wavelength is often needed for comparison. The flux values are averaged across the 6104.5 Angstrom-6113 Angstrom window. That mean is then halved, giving 4.16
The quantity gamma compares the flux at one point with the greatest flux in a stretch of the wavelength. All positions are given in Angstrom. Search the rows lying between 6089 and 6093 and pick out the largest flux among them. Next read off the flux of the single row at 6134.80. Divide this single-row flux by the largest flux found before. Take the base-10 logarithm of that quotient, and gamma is 0.025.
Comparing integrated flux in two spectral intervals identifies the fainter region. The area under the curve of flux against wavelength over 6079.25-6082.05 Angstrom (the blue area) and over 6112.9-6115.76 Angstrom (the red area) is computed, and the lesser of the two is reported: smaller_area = 22.0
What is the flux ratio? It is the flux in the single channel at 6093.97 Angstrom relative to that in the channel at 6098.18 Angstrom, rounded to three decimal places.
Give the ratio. 0.989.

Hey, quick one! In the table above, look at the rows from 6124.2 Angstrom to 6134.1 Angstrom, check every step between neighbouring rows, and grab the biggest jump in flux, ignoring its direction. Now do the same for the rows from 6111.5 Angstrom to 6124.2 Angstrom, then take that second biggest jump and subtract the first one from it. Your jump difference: 0.08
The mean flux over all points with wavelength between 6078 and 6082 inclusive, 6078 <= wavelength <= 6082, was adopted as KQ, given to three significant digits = 7.85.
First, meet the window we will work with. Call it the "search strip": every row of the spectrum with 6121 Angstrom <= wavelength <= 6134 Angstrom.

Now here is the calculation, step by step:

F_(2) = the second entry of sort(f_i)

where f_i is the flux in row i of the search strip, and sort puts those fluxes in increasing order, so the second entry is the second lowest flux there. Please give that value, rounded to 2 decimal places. 7.99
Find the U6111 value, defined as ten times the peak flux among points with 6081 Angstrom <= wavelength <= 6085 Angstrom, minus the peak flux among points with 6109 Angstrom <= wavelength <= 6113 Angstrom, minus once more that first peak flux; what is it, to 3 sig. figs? 62.2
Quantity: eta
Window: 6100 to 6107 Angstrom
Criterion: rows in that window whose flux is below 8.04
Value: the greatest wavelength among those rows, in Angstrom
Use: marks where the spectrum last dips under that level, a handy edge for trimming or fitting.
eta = 6103.80 Angstrom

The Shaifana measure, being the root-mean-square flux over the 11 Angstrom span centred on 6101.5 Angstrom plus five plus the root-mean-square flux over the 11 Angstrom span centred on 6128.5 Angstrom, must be 21.2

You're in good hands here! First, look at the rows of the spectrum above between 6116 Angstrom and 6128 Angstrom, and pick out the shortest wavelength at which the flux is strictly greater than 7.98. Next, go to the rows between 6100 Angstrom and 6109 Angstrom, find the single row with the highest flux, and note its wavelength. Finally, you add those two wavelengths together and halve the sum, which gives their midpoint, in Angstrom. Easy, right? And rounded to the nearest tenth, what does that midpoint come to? 6112.2 Angstrom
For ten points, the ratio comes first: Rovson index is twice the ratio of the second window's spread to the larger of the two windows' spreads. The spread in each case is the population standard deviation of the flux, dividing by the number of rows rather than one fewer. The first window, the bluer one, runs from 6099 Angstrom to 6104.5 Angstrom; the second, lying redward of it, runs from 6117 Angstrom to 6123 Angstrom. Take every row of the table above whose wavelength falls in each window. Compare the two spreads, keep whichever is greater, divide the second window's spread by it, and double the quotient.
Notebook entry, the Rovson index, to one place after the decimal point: 2.0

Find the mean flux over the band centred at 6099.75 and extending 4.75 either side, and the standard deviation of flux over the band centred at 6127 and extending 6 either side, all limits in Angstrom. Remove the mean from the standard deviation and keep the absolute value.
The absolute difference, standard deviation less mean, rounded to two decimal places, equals 7.91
